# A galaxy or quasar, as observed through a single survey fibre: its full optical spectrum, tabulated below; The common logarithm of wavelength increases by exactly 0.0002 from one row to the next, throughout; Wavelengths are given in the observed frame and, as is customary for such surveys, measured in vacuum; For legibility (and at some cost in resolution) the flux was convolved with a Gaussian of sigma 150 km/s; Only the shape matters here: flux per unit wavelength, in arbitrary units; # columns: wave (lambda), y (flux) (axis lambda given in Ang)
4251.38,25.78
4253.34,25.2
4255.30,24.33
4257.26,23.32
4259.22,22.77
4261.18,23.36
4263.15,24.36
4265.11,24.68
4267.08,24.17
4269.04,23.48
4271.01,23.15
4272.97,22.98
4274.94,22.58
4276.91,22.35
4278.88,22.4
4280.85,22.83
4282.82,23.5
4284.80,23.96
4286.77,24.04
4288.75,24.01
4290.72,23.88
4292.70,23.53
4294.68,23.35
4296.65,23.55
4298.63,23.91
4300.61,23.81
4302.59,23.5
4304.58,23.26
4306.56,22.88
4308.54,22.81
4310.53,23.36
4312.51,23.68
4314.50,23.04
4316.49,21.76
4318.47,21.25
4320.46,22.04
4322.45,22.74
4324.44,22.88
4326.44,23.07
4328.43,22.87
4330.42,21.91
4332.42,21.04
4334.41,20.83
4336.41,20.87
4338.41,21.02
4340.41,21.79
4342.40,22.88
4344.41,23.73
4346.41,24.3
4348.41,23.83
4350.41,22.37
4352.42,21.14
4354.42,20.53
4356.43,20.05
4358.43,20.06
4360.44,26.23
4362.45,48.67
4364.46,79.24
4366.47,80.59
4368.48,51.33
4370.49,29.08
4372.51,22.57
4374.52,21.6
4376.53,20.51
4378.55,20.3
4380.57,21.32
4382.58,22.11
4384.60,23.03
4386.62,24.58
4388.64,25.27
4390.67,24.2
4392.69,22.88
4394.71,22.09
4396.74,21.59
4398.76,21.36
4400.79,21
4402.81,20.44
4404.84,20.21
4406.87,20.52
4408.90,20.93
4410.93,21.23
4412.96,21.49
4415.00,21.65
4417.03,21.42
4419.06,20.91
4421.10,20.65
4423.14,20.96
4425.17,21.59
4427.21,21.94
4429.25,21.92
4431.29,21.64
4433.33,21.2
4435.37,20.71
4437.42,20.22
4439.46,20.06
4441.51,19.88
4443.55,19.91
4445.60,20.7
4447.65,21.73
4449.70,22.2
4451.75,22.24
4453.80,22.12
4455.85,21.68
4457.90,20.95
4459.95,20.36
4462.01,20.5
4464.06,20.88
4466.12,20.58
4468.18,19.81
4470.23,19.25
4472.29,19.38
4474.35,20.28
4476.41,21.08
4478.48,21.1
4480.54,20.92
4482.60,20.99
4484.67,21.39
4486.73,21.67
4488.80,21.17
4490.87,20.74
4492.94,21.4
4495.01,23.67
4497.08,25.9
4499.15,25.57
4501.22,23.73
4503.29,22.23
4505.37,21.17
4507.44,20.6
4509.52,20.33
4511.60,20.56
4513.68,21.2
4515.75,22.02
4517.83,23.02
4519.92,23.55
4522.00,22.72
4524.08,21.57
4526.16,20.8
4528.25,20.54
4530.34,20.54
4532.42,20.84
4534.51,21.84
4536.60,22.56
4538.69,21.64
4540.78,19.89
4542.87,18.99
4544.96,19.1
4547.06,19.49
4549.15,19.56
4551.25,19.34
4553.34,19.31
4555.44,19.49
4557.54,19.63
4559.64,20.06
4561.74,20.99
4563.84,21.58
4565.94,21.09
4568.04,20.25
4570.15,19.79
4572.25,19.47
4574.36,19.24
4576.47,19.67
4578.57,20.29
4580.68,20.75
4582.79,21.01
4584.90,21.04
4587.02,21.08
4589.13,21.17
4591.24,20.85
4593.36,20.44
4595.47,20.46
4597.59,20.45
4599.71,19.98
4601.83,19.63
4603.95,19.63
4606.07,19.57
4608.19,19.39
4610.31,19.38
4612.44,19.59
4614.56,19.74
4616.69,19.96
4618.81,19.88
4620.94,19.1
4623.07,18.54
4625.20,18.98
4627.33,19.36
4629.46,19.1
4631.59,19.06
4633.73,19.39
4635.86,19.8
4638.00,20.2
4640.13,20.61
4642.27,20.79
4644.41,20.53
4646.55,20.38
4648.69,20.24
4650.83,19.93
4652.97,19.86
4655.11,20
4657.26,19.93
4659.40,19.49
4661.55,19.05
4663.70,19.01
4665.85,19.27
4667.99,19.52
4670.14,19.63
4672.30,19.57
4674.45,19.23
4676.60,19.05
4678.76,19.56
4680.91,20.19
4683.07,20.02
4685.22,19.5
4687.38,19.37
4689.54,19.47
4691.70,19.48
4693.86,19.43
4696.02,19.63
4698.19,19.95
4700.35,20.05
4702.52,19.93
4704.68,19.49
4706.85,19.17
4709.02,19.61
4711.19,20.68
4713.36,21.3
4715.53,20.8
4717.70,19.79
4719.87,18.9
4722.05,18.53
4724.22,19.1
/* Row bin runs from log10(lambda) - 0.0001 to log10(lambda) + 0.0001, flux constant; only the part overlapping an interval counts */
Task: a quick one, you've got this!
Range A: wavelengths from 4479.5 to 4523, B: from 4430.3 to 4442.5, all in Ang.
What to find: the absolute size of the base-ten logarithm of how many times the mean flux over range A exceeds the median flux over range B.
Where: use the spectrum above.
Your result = 0.03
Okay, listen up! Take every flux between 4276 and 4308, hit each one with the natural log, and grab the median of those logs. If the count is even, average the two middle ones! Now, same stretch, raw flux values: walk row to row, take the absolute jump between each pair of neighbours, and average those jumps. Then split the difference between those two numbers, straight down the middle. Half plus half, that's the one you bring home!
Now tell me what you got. 1.71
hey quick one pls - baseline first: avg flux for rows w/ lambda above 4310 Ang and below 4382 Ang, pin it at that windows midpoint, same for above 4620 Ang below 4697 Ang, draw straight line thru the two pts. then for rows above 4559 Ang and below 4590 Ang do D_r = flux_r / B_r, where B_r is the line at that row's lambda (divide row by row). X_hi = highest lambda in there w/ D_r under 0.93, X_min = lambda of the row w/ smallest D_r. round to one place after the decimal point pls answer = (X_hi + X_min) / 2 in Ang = 4575.4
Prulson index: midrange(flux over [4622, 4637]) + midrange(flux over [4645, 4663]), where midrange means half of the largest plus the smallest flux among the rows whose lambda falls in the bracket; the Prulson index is 39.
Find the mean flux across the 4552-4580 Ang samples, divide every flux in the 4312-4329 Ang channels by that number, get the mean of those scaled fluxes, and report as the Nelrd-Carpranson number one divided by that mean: 0.89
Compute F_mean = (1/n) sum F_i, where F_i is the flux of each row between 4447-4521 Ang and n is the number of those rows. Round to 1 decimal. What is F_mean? 21.6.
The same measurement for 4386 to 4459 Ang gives 21.5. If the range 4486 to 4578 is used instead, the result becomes 21.1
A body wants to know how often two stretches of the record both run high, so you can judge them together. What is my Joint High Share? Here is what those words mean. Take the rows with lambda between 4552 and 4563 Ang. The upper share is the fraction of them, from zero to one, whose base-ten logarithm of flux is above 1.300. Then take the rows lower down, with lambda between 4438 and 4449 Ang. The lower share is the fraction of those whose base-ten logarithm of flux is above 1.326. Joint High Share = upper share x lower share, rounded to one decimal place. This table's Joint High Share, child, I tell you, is 0.1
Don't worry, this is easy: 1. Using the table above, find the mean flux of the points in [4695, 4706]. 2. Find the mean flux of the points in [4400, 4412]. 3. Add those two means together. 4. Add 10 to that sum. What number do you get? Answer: 50.5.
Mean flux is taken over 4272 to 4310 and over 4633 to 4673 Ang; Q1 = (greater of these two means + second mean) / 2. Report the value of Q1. 21.6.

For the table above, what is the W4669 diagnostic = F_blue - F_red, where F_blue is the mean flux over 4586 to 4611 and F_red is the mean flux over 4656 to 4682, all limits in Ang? 0.7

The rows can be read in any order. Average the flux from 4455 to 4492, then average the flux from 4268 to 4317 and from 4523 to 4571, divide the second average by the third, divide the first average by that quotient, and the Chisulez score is 18.1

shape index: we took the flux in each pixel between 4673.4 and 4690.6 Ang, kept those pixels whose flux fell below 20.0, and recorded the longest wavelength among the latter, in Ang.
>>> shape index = 4689.54 Ang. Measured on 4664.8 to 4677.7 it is 4676.60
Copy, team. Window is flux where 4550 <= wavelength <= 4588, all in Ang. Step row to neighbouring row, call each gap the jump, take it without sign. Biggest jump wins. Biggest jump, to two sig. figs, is 0.93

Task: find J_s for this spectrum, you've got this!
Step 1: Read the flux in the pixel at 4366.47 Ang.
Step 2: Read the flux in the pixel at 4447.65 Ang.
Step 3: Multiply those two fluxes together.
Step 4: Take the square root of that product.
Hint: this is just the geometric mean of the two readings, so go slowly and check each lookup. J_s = 41.8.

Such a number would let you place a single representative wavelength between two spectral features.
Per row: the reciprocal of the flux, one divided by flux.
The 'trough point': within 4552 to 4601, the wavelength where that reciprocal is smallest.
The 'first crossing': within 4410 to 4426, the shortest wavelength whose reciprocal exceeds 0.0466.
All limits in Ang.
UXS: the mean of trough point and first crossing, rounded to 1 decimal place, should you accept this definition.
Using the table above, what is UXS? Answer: 4487.4 Ang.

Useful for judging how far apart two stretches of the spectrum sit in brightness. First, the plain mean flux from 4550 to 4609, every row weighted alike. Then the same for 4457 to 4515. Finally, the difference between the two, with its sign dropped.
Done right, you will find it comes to 1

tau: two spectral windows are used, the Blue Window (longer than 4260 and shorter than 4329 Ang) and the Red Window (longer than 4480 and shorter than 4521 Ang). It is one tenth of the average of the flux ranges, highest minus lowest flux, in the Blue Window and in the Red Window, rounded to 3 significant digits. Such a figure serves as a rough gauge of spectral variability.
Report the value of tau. 0.450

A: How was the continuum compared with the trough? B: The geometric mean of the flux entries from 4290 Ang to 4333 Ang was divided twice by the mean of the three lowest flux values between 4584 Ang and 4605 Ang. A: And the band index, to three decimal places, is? 0.059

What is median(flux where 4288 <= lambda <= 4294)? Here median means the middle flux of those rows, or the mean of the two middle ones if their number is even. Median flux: 23.9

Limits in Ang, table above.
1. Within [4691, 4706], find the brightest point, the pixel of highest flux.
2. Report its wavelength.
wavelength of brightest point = 4700.35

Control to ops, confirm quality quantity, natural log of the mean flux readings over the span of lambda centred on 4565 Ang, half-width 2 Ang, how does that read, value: 3.06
